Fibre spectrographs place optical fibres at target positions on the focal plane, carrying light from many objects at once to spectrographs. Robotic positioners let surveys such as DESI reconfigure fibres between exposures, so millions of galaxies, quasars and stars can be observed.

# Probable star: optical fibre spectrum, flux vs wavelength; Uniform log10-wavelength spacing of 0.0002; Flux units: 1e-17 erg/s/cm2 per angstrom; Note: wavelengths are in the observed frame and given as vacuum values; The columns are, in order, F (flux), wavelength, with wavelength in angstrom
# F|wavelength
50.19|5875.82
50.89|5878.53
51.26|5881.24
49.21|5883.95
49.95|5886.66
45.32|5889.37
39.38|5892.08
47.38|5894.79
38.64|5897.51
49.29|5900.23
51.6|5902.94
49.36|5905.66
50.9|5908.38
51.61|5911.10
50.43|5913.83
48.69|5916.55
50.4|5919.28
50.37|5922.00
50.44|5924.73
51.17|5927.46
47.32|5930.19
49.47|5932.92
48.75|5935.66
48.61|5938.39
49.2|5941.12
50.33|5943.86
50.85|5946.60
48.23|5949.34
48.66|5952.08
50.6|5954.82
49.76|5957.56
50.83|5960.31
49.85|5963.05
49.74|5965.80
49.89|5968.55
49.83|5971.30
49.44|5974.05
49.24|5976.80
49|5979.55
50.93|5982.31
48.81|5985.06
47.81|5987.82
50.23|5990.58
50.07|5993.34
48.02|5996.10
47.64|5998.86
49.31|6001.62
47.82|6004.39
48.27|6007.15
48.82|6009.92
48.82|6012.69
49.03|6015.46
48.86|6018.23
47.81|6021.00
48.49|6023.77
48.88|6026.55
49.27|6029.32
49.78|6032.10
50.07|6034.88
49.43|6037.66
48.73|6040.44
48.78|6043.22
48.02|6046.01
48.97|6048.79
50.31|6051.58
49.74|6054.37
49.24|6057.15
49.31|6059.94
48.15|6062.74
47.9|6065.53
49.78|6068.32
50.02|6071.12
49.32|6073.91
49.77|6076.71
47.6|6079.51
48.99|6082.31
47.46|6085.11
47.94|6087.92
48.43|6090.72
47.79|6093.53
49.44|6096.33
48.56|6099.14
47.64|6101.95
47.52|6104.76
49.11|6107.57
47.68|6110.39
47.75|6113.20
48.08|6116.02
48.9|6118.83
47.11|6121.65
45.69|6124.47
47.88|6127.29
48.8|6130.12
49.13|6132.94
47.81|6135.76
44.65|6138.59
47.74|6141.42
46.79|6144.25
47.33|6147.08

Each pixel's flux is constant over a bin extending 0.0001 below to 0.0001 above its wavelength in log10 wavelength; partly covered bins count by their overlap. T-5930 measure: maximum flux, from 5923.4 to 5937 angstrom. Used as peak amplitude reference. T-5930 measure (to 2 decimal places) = 51.17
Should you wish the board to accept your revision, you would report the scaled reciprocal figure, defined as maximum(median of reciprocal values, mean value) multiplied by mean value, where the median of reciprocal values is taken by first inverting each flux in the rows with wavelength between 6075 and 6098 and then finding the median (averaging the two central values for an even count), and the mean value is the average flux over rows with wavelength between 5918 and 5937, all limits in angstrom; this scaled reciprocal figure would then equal 2470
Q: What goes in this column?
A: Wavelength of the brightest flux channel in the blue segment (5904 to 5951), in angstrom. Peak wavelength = 5911.10 angstrom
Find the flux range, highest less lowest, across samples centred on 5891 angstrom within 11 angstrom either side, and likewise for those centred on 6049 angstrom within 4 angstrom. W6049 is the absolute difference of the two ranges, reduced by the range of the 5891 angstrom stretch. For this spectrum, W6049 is -2.3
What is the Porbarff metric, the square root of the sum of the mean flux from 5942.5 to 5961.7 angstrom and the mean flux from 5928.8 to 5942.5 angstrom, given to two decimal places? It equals 9.93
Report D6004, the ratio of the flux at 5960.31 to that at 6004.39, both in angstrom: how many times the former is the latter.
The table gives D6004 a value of 1.06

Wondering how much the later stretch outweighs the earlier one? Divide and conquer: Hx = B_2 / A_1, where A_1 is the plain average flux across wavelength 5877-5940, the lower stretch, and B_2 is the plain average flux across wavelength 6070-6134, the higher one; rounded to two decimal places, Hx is 0.99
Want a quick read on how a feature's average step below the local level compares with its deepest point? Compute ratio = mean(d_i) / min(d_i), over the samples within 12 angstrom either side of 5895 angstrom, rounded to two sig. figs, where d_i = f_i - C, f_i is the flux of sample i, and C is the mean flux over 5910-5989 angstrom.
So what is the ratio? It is 0.27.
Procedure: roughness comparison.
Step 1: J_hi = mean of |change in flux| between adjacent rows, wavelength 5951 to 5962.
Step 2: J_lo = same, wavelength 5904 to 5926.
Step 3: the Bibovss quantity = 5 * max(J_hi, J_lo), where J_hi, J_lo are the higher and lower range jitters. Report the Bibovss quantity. 6.4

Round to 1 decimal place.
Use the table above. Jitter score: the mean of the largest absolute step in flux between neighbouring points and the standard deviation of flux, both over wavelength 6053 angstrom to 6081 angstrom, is 1.5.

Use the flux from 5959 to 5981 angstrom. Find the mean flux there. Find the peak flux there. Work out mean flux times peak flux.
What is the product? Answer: 2528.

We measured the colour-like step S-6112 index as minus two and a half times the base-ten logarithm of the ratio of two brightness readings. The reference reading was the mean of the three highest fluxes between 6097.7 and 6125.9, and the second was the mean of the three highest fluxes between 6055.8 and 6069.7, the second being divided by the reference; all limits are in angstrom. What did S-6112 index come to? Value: -0.013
